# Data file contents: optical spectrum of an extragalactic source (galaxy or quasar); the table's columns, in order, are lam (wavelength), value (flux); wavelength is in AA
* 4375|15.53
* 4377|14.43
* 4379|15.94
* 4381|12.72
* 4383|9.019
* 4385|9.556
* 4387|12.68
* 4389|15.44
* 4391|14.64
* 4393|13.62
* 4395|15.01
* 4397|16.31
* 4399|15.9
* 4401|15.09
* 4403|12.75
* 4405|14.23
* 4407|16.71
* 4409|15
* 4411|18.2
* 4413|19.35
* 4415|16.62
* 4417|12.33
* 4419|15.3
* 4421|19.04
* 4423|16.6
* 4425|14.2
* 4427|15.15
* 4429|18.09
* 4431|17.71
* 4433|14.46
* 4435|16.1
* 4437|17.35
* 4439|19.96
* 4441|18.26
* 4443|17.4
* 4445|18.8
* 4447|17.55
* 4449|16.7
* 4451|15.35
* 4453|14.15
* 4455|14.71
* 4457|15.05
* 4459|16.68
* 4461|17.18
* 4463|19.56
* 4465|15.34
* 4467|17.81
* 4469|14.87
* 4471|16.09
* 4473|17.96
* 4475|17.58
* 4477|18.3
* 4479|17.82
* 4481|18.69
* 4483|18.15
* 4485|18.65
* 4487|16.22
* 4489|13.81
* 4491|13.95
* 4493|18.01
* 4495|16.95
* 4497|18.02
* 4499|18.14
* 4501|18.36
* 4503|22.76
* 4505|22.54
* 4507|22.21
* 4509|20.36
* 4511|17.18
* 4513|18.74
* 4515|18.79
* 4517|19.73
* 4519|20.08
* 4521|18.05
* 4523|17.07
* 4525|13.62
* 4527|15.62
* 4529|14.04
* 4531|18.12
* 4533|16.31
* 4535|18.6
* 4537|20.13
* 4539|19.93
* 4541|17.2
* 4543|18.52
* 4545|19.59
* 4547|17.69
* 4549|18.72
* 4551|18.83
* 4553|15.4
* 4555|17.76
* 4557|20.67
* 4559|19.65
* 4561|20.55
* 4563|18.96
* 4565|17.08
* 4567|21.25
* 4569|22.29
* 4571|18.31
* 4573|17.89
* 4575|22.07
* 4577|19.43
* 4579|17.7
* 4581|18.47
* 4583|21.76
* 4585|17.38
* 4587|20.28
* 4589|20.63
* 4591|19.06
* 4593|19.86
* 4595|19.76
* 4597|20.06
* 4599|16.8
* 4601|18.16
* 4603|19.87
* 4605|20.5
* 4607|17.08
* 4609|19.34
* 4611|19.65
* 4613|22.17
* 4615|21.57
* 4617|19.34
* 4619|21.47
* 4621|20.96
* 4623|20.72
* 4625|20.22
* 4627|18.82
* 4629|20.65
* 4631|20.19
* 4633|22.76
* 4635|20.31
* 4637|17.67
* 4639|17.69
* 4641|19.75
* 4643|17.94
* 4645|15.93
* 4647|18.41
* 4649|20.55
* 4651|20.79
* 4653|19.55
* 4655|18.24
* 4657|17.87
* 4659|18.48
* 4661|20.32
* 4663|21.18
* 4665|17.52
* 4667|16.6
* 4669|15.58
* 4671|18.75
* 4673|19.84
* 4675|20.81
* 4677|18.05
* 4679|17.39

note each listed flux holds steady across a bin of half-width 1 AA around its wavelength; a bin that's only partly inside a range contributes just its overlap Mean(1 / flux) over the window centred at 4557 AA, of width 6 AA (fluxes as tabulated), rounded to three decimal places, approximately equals 0.052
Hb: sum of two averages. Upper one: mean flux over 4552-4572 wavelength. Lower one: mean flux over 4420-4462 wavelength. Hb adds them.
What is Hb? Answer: 35.9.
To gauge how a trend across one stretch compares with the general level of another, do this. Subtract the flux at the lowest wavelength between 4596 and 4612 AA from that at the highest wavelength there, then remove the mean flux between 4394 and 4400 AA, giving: -16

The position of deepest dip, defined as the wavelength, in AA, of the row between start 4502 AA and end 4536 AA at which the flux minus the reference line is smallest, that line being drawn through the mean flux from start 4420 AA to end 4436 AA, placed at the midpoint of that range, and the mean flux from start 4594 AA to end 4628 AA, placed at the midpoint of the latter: 4525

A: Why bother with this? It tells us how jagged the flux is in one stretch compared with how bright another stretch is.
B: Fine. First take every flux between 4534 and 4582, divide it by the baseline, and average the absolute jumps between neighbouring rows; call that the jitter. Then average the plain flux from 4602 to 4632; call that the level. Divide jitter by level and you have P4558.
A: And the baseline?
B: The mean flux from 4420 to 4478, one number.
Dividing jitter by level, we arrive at 0.0055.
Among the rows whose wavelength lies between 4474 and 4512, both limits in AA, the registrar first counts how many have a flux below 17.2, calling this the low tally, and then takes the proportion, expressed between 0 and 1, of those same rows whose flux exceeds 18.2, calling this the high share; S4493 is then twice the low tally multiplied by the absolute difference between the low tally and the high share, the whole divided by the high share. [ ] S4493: 109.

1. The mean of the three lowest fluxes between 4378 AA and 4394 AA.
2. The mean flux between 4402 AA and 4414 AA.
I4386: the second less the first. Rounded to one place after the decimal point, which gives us 5.6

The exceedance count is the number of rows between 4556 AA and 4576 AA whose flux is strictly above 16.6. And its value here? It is 10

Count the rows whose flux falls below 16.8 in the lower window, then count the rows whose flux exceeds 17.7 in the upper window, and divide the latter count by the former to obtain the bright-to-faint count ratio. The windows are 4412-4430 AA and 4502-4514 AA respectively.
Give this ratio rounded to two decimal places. 0.83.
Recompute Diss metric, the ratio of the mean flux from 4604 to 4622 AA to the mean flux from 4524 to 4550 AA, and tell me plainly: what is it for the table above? 1.15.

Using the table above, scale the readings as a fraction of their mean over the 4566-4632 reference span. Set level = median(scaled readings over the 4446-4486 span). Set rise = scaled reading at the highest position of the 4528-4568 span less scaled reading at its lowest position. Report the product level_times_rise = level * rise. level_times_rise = 0.32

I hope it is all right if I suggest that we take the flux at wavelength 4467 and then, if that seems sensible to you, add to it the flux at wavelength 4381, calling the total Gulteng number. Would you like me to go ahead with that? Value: 30.5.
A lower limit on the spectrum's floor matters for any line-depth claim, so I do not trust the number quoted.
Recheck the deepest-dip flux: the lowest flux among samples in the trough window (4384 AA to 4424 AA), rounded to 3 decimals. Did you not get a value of 9.556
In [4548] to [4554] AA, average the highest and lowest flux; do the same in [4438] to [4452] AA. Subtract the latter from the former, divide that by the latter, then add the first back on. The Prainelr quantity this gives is 17.1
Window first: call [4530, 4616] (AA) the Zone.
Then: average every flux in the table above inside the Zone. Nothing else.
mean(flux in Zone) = 19.2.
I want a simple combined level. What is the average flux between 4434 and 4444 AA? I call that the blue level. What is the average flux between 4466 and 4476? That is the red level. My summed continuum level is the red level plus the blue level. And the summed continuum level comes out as 34.7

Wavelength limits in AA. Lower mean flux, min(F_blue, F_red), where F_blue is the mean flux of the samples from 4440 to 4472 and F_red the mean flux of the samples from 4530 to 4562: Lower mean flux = 16.6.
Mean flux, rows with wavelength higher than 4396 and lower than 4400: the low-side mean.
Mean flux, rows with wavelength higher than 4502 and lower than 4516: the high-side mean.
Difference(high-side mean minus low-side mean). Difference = 4.3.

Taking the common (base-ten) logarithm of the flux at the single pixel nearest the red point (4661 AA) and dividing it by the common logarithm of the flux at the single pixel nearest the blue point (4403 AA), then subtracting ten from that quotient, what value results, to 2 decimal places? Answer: -8.82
